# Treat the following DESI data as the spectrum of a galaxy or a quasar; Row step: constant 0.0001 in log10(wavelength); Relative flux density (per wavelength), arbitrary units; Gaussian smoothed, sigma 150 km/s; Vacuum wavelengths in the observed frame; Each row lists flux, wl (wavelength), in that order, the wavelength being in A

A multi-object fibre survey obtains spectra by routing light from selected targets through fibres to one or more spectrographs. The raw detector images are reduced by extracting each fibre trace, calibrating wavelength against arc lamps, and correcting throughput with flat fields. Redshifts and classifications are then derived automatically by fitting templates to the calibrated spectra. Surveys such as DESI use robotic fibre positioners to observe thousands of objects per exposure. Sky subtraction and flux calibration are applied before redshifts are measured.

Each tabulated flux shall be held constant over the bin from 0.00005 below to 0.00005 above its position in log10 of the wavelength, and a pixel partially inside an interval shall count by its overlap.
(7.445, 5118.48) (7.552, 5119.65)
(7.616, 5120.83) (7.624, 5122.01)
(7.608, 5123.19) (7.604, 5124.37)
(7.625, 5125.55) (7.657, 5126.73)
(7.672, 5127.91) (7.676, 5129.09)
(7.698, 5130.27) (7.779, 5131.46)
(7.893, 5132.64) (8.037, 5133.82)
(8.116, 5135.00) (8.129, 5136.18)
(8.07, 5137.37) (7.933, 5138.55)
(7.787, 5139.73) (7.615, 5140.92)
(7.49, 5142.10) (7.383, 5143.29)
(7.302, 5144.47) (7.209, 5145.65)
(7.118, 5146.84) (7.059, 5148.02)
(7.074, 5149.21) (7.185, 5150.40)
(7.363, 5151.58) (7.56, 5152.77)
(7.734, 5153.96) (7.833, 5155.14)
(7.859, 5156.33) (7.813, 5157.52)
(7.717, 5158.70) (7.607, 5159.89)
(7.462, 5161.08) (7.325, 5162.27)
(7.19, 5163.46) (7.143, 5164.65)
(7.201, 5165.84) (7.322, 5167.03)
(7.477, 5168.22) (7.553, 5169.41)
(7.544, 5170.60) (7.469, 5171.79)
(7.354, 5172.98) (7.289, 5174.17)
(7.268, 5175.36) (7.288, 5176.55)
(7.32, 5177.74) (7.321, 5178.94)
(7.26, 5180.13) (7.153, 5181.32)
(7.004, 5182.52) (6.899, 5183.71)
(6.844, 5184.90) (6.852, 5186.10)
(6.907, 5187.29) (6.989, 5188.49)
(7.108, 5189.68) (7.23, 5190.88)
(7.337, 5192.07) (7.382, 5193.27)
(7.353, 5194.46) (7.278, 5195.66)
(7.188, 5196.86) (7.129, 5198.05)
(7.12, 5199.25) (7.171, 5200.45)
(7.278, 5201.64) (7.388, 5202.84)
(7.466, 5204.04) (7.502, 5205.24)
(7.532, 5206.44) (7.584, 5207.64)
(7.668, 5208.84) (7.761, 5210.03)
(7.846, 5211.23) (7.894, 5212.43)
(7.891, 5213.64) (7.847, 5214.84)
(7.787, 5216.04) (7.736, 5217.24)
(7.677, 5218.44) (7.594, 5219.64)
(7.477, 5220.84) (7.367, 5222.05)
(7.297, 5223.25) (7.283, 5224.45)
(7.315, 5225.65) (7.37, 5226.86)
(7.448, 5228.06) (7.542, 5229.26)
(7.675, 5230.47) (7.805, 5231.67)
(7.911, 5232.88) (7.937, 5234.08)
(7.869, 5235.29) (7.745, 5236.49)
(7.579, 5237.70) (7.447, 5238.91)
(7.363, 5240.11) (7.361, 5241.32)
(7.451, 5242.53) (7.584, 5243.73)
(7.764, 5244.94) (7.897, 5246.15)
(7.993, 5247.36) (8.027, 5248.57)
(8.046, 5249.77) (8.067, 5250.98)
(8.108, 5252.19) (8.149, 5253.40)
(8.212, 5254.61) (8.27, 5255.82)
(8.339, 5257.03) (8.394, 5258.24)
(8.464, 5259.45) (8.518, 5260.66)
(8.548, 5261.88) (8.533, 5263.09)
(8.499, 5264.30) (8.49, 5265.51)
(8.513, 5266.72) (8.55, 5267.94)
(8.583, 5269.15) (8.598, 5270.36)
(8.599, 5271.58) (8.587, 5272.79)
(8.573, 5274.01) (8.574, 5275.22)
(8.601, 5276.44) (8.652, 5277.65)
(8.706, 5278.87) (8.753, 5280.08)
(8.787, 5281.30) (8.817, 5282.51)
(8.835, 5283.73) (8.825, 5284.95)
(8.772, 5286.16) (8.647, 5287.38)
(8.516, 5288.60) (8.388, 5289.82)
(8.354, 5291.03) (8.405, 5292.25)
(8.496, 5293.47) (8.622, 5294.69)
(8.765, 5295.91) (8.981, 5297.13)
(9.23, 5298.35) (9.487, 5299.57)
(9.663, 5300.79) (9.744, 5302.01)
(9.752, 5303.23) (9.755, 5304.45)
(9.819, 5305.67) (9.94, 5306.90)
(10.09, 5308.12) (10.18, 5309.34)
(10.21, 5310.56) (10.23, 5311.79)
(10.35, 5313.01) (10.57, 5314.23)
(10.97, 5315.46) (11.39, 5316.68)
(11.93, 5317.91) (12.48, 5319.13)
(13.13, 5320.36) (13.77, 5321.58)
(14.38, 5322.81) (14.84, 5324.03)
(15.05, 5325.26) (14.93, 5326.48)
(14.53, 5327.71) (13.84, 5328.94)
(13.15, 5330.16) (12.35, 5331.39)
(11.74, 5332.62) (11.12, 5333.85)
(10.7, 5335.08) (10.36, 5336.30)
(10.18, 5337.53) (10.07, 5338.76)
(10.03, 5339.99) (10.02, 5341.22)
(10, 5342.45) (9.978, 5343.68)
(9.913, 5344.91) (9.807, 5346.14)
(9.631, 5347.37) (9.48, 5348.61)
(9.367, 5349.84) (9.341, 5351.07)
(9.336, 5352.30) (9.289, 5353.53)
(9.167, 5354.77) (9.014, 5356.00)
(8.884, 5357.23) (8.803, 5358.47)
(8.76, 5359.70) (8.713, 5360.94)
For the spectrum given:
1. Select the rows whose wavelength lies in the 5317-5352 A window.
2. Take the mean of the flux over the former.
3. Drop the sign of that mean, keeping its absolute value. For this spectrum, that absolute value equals 11.6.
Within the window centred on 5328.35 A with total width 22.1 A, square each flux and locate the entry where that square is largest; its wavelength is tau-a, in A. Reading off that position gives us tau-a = 5325.26 A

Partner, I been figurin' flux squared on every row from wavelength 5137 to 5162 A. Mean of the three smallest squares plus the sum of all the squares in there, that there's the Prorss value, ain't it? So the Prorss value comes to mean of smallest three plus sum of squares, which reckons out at 1243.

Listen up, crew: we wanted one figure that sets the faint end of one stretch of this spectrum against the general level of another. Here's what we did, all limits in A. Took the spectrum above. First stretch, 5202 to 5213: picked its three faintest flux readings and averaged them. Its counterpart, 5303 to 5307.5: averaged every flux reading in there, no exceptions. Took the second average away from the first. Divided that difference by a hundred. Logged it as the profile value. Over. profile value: -0.024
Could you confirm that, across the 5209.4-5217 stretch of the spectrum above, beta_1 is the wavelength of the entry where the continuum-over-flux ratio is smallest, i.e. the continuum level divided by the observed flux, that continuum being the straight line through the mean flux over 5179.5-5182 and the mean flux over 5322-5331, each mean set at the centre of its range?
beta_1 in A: 5211.23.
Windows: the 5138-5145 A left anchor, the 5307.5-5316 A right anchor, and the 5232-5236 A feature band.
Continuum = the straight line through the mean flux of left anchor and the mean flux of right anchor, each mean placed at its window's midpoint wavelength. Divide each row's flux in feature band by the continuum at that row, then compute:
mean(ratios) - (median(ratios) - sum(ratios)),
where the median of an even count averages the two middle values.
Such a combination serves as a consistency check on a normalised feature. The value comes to 2.60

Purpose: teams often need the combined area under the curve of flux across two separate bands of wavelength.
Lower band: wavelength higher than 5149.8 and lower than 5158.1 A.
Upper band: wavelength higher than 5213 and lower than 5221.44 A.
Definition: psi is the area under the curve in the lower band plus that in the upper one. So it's 128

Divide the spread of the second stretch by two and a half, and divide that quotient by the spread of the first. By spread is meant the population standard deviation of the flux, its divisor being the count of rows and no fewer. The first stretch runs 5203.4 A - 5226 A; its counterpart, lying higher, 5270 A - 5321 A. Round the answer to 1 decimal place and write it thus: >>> 2.3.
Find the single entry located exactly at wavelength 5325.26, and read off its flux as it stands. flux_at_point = 15.05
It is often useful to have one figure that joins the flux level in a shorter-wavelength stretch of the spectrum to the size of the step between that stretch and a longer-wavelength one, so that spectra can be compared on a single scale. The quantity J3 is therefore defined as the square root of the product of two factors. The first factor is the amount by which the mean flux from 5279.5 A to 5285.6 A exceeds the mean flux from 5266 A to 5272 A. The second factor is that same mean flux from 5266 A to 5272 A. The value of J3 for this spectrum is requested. 1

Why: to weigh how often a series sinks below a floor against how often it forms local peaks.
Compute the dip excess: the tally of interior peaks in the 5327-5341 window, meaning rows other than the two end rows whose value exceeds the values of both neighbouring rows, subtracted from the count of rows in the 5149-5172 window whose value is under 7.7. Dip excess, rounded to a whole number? 15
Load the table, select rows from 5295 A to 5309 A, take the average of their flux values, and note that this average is 9.6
